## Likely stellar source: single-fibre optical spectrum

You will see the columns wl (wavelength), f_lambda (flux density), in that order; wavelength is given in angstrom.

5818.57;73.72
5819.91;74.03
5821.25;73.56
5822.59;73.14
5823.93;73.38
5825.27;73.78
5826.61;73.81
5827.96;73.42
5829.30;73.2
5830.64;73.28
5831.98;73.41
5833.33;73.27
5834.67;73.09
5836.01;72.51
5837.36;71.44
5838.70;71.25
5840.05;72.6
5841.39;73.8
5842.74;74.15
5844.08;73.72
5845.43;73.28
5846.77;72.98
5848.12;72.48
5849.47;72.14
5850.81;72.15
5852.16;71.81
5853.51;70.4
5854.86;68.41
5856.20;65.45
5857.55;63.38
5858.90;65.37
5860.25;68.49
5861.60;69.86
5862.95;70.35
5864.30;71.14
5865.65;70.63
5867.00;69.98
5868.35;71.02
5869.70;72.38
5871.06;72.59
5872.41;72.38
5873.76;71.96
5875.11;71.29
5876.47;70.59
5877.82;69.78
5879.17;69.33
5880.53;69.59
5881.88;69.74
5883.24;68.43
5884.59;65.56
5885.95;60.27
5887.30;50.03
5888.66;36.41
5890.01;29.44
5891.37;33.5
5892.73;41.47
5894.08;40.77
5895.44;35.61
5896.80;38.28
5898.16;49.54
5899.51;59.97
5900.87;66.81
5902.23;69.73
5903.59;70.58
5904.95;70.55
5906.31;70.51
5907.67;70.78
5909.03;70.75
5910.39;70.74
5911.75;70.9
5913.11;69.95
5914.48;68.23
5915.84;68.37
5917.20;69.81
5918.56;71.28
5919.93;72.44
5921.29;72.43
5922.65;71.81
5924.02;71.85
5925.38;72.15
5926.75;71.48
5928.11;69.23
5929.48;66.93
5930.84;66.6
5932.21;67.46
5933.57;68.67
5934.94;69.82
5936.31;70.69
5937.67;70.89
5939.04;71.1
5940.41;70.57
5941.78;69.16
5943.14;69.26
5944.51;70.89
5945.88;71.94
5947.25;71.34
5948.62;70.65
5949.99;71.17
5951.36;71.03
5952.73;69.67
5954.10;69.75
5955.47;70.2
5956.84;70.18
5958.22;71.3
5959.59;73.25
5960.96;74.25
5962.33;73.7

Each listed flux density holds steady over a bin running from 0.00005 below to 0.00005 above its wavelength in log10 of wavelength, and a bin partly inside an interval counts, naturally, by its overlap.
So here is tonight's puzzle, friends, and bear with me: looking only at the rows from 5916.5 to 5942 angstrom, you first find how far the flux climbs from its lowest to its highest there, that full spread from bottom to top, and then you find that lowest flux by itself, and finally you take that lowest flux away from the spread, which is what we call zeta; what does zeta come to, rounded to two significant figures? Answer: -61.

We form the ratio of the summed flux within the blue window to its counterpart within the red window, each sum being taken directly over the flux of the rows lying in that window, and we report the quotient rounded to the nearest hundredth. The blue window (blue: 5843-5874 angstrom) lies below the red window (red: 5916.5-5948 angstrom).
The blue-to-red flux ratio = 1.00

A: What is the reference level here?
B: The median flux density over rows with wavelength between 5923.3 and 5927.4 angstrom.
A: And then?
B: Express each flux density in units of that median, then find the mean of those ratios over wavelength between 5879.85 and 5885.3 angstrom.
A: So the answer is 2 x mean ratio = 1.90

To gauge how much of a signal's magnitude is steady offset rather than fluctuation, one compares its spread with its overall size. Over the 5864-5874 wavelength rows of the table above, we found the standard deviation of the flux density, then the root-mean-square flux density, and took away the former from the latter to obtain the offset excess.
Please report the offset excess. 70.6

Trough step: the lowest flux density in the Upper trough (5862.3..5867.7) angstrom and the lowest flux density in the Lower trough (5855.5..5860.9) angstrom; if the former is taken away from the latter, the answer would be -7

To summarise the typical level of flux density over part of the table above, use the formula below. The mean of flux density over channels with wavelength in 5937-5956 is 70.5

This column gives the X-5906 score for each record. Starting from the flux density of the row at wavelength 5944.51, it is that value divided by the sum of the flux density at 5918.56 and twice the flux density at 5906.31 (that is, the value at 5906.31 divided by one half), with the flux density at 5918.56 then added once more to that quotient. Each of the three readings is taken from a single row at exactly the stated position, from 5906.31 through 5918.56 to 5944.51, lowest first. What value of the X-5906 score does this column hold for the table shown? 71.6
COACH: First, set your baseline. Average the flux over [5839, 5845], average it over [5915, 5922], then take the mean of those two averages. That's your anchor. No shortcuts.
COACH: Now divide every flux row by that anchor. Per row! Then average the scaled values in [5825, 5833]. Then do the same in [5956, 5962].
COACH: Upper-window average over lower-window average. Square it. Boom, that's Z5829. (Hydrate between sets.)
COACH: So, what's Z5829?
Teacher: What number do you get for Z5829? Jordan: 0.97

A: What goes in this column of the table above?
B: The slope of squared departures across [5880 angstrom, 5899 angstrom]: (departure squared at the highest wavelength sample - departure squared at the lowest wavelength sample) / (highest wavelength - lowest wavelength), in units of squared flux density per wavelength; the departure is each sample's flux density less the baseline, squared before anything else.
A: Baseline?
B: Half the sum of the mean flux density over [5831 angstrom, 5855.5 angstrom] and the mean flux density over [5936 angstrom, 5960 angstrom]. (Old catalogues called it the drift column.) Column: 27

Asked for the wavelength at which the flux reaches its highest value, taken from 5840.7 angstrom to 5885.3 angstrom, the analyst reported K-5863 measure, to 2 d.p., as 5842.74 angstrom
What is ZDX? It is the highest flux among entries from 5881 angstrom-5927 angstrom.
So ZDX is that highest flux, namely 72.44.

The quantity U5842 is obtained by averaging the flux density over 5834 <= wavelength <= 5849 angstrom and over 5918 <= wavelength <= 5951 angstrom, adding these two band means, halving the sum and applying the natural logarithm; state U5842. 4.27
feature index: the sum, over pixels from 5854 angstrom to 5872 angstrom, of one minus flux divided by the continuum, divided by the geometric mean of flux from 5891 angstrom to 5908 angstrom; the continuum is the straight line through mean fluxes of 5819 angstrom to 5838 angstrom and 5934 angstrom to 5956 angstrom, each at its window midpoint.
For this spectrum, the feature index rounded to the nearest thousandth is 0.011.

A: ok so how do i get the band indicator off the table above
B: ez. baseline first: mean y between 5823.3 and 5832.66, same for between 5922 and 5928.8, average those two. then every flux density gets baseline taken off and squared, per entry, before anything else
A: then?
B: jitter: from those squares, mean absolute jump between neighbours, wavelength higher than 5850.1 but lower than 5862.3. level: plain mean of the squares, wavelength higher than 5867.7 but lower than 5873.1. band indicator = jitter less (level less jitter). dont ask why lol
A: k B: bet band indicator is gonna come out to 38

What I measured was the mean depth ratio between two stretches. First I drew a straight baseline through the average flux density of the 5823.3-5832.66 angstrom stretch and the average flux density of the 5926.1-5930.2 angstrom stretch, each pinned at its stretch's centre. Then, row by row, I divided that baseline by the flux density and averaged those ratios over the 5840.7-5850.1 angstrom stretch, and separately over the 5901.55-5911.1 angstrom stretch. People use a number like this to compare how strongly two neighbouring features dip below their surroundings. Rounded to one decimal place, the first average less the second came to 0.0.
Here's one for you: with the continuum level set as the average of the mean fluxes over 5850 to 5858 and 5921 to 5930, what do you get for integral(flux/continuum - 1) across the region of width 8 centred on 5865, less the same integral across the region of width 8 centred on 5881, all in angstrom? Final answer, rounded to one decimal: 0.2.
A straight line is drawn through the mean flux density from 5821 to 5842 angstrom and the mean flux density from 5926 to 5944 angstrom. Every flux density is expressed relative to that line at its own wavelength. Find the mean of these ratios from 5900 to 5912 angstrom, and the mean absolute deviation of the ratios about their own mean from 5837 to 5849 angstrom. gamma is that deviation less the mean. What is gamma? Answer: -0.98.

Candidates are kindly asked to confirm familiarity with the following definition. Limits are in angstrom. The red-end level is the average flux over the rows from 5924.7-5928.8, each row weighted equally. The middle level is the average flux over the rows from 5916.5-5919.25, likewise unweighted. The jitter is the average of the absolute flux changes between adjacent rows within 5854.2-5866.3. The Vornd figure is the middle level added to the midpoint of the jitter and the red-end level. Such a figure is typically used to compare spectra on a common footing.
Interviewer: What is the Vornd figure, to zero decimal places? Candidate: 107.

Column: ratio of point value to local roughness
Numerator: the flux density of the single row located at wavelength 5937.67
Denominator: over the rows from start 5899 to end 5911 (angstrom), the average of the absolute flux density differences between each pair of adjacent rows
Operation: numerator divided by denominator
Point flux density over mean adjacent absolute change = 52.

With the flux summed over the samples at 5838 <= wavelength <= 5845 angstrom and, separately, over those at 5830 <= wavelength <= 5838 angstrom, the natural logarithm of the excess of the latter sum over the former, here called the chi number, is 4.27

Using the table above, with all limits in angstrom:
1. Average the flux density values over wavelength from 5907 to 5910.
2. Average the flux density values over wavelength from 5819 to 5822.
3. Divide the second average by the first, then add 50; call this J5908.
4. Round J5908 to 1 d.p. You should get 51.0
